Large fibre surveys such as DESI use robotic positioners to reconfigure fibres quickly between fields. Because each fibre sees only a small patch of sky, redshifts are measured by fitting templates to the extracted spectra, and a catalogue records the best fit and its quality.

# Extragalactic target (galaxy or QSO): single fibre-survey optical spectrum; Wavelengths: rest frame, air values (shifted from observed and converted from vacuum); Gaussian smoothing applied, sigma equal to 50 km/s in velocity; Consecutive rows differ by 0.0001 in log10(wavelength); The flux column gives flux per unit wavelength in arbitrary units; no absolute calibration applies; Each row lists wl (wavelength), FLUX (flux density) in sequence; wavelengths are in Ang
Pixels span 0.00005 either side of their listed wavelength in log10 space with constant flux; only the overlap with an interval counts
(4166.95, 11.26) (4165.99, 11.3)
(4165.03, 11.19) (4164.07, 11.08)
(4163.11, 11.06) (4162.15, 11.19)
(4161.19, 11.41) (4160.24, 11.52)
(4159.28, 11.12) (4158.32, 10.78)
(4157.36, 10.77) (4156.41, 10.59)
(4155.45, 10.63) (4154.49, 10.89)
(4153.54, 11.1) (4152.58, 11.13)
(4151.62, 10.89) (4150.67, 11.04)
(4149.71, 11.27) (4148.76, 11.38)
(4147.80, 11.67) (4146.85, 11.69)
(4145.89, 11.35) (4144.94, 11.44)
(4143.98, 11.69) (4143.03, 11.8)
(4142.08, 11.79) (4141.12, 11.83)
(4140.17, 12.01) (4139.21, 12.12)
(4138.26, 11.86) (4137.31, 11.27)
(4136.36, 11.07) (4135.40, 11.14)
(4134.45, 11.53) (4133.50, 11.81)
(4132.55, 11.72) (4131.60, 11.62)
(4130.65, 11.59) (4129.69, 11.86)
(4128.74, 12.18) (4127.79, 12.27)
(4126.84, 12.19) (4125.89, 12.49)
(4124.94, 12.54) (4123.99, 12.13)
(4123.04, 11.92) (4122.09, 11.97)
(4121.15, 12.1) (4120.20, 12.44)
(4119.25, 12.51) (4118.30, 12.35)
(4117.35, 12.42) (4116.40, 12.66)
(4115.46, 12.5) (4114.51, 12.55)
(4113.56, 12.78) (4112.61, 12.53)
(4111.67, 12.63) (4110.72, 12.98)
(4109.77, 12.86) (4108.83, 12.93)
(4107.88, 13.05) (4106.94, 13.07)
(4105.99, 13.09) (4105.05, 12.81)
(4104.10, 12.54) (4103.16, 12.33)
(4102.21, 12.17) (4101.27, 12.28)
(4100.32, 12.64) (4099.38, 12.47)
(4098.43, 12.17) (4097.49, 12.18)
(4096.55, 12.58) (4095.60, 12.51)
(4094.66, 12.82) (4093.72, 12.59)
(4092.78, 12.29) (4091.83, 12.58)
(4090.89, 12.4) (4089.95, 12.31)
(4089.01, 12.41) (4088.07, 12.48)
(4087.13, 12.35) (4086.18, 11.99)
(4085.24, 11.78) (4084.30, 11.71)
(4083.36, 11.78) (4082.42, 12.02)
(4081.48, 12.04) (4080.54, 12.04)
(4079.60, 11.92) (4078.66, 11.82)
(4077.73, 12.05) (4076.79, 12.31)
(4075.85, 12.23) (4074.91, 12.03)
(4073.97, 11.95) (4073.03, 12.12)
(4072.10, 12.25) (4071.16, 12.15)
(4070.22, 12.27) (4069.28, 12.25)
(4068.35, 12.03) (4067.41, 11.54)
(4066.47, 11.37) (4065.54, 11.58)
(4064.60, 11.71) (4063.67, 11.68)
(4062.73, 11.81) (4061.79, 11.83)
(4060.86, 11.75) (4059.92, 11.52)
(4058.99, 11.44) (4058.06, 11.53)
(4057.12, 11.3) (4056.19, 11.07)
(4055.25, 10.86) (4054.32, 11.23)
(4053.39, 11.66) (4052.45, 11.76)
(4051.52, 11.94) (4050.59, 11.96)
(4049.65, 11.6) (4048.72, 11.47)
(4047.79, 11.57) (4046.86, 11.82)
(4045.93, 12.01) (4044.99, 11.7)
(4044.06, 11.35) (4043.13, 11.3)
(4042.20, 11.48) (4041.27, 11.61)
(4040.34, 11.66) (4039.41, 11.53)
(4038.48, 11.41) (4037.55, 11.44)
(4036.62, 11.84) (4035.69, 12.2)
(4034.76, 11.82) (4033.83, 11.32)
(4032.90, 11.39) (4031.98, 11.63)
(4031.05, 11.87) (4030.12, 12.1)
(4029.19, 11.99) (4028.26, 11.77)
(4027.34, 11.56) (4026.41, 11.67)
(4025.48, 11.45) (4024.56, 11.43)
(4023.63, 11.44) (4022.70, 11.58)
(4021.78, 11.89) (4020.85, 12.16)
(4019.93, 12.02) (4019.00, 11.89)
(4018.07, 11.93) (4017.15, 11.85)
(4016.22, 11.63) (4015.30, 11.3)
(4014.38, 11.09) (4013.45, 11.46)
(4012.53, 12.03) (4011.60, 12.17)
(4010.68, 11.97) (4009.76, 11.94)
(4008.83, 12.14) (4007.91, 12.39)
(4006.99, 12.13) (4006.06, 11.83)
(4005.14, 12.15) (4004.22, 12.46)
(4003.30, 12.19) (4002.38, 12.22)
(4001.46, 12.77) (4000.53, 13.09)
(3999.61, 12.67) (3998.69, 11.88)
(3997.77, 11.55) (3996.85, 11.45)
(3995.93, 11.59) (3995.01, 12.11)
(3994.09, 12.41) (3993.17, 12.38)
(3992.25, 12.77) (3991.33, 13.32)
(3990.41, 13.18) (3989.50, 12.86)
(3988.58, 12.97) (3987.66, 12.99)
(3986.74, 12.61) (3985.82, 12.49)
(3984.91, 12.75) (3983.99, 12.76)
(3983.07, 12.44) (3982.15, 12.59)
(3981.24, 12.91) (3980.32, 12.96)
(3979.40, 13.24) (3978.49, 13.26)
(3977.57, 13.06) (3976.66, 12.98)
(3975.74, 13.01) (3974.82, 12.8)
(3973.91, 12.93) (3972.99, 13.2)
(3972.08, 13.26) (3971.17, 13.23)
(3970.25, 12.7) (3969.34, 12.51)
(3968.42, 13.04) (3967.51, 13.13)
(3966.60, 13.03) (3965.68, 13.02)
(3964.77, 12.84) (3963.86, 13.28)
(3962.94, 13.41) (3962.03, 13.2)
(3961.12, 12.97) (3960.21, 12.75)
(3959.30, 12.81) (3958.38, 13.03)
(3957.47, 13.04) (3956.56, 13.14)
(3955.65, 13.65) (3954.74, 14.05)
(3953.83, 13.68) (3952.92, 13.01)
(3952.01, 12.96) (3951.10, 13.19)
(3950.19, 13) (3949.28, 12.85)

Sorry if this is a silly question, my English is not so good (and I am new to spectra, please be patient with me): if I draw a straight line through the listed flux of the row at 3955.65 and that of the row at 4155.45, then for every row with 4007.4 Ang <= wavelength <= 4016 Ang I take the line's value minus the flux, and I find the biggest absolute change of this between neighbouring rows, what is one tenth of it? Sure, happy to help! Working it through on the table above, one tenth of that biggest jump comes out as 0.056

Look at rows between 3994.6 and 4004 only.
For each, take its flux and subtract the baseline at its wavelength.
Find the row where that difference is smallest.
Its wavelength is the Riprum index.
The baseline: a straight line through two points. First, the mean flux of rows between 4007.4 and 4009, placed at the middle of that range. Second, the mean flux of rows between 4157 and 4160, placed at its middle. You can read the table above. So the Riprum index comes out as 3996.85 Ang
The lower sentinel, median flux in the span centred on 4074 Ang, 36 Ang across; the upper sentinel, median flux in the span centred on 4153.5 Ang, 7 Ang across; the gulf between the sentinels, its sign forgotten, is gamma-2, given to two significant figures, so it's 1.1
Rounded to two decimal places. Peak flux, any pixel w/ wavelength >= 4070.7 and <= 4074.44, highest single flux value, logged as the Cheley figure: 12.25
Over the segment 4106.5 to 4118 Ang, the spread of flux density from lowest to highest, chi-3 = 0.65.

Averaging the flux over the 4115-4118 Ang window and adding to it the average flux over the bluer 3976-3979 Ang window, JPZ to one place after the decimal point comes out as 25.6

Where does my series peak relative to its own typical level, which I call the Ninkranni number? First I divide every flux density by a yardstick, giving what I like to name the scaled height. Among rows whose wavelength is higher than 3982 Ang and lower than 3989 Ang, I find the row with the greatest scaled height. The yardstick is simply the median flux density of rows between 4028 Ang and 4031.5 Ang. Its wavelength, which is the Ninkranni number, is 3987.66 Ang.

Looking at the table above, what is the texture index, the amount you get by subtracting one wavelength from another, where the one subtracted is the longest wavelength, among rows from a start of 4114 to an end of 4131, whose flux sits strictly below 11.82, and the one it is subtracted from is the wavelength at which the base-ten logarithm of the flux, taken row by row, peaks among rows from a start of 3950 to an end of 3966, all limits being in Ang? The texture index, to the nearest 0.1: -175.9 Ang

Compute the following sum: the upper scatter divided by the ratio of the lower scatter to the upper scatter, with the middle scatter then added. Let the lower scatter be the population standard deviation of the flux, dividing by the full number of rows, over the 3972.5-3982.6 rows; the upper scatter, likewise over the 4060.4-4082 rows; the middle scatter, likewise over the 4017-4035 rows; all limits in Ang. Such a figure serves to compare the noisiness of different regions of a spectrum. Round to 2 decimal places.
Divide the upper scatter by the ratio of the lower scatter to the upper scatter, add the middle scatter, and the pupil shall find 0.58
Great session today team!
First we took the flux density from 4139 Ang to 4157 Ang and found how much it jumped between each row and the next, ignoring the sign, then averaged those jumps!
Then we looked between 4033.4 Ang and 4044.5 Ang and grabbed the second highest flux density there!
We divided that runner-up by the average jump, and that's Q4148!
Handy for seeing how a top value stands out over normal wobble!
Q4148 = 79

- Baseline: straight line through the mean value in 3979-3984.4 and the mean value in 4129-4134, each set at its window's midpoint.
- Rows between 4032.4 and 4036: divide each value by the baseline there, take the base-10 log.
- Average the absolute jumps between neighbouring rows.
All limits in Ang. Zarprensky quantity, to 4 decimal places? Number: 0.0118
